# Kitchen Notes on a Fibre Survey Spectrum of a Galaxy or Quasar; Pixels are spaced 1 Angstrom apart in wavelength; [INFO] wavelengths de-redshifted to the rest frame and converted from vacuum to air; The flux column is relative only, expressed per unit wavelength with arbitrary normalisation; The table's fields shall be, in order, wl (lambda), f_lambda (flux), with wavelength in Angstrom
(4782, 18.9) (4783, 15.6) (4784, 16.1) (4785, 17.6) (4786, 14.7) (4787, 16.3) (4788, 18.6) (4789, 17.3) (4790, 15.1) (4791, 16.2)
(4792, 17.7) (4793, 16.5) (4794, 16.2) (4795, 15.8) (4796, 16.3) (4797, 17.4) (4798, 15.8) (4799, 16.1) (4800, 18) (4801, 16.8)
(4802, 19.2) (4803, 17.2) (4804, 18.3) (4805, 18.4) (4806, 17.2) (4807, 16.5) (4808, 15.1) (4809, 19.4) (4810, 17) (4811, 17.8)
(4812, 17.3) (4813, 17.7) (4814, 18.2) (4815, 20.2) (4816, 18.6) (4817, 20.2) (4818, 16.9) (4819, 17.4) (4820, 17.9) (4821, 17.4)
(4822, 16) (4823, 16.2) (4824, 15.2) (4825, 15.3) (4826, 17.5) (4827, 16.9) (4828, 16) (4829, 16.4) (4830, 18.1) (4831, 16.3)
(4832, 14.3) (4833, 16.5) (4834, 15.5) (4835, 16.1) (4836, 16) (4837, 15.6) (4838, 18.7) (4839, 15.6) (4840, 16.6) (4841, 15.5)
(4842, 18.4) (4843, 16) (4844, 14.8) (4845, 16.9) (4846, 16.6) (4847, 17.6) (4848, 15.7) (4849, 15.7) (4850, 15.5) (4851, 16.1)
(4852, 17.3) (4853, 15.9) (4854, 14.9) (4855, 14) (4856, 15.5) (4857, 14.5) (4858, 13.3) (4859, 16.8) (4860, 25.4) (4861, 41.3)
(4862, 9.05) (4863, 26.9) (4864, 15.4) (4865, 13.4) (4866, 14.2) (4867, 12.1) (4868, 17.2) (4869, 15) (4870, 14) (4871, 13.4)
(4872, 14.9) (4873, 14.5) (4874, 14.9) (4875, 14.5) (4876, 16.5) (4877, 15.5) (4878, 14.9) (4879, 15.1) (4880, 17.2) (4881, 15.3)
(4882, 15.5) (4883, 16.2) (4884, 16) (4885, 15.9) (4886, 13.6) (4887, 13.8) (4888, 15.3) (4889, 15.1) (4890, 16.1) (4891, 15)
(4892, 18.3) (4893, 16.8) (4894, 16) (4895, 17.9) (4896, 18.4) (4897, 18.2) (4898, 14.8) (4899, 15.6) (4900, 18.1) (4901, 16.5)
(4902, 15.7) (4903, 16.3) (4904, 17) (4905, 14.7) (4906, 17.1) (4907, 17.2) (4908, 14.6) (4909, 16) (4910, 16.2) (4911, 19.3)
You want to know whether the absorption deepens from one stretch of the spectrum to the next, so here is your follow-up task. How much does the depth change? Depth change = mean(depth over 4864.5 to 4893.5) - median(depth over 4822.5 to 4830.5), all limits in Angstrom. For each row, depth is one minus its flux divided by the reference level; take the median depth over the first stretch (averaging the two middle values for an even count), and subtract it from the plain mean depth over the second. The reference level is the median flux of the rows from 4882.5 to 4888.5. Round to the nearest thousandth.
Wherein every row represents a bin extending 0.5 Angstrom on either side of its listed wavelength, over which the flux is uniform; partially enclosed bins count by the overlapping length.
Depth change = 0.072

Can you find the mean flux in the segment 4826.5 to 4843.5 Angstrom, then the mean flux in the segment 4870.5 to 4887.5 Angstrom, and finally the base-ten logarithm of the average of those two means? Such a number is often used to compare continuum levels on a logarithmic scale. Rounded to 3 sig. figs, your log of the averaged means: 1.20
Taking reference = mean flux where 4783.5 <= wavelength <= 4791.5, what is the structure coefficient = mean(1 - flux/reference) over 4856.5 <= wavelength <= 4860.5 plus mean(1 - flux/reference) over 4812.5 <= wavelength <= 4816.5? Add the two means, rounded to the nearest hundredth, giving -0.19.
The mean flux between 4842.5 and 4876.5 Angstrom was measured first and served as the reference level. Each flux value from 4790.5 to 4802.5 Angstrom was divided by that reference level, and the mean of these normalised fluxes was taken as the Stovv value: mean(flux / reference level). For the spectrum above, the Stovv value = 1.02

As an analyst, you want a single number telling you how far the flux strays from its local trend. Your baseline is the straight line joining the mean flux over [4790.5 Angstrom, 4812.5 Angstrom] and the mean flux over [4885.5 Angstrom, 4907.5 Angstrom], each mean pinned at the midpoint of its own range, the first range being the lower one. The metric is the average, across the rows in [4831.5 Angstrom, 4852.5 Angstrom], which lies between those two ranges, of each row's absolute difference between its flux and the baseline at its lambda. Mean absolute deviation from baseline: 1.01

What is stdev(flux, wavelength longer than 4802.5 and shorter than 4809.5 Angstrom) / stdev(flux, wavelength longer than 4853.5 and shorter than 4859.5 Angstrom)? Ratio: 1.2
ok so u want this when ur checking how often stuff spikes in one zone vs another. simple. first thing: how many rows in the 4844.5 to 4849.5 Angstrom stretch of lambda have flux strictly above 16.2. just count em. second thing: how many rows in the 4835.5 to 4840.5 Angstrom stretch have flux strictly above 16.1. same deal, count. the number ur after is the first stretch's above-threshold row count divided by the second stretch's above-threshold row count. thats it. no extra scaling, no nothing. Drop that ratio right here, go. 1.5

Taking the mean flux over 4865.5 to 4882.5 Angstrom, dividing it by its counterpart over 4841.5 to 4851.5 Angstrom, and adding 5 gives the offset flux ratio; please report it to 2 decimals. 5.92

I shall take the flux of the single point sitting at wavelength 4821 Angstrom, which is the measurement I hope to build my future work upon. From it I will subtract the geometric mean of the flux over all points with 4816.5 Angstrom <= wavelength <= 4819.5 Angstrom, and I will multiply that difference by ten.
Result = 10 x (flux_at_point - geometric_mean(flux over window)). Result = -7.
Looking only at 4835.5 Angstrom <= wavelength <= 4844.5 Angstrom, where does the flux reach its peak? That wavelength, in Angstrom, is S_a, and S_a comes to 4838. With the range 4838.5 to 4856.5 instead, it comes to 4842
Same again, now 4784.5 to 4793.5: 4788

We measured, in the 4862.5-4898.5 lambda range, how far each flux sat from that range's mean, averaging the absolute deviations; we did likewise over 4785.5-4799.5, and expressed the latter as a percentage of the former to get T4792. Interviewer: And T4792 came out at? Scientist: 51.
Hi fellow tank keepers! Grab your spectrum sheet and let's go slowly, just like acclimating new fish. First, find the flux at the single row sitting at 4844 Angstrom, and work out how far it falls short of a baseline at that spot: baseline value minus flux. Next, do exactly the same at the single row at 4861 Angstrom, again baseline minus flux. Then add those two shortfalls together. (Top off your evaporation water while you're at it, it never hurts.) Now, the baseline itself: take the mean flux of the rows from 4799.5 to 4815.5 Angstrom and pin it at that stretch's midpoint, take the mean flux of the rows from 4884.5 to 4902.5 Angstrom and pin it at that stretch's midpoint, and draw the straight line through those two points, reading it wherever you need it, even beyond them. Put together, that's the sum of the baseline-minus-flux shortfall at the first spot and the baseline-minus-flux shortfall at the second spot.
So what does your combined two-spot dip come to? -22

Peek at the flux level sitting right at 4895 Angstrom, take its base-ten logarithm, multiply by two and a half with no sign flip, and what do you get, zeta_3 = 3.13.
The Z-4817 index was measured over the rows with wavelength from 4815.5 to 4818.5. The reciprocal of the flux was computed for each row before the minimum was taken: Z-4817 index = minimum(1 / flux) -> 0.050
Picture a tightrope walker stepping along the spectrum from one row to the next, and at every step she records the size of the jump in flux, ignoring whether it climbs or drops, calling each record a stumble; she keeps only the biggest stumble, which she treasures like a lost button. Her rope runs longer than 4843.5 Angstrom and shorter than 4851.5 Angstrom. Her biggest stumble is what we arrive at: 2.1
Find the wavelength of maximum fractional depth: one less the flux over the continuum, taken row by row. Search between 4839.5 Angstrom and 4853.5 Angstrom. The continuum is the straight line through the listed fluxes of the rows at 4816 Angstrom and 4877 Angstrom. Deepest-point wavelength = 4844 Angstrom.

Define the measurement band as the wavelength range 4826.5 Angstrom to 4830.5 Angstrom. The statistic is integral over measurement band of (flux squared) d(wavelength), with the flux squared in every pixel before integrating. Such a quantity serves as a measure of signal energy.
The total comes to 1138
